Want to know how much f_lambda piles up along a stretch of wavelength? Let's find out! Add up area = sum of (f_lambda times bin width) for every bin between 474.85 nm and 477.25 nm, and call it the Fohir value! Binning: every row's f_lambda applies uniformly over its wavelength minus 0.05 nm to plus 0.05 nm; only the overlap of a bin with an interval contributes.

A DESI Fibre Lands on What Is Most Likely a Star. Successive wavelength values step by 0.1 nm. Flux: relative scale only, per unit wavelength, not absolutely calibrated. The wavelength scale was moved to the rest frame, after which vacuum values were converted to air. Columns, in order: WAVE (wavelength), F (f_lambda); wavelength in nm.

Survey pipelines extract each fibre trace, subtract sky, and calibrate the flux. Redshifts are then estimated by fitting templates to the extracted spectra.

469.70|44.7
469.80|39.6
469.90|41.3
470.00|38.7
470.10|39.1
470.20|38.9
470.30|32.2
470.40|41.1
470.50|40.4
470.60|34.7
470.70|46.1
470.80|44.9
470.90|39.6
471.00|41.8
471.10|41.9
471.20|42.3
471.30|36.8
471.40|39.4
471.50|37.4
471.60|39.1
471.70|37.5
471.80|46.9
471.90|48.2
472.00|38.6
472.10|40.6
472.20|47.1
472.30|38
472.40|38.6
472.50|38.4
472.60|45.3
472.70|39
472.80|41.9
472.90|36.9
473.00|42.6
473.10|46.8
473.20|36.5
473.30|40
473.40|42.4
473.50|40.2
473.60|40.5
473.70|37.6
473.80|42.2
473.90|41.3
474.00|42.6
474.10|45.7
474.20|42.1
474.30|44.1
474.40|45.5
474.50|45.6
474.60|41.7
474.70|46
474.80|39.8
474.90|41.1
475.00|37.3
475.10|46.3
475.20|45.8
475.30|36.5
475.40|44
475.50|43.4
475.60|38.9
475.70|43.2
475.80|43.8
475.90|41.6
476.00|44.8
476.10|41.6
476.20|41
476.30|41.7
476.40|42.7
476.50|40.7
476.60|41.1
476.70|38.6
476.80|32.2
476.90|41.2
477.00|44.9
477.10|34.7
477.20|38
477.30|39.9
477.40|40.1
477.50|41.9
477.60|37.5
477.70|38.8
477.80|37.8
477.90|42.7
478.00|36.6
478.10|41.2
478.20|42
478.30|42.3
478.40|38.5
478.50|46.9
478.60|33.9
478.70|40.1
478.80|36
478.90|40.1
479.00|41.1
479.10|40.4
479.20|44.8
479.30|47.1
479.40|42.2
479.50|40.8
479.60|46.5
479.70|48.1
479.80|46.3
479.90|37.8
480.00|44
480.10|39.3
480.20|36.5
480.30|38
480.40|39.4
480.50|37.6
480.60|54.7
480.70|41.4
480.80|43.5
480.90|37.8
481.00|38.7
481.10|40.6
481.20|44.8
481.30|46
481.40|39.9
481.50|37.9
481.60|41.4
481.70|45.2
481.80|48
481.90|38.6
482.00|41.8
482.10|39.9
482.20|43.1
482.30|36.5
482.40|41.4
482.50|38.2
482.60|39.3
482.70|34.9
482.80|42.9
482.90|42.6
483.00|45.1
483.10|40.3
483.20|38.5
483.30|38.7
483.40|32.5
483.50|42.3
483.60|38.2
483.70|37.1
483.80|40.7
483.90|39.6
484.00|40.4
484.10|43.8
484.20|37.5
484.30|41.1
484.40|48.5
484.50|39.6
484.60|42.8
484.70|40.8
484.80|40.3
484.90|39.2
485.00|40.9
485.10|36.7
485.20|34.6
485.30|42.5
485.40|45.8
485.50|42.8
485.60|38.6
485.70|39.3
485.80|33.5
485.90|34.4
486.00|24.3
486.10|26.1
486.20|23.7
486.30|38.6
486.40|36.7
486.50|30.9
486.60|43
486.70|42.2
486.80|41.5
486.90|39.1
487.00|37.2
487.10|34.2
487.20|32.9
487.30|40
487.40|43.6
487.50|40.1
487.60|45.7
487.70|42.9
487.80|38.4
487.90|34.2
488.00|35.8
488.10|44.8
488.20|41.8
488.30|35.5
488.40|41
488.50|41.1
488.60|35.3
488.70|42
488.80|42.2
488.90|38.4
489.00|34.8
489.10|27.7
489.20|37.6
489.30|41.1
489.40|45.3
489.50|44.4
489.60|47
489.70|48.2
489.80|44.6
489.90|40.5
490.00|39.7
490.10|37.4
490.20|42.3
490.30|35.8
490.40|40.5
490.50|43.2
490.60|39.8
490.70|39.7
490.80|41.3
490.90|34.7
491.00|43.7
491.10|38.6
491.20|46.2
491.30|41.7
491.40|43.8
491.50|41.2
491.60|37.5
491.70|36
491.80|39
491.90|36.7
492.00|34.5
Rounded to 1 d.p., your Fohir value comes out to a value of 98.5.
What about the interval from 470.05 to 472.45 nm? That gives 97.1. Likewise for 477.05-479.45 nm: 96.5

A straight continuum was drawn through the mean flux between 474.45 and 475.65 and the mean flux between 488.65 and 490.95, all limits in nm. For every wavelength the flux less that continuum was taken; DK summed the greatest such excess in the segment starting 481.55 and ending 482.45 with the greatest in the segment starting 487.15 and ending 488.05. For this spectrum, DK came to 11.7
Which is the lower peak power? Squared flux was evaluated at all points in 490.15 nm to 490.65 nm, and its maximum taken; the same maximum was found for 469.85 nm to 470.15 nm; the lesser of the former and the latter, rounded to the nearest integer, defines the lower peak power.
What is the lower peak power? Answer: 1706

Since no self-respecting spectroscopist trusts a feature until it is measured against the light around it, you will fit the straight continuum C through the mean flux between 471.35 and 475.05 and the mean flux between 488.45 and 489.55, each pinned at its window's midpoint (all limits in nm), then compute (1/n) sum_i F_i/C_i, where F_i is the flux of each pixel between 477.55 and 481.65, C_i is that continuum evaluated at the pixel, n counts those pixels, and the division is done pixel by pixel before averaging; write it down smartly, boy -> 1.02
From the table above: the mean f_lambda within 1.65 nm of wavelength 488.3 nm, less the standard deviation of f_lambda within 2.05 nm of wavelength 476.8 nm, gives 36.7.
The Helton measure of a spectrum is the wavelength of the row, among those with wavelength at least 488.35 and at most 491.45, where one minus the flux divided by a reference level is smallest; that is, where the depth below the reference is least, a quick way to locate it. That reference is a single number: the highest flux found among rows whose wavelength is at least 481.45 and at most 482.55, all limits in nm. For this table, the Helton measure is 489.70 nm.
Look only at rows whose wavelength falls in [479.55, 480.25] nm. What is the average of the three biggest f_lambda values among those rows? 47.0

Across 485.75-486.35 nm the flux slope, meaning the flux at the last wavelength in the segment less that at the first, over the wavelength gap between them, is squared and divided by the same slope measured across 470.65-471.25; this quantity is -14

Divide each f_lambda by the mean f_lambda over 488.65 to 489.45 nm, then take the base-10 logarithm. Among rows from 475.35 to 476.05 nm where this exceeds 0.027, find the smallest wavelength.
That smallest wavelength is 475.40 nm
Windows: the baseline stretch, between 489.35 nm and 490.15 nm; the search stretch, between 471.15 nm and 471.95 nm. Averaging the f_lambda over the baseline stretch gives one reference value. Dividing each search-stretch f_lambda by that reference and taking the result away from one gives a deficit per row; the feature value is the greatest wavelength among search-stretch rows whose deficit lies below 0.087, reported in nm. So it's 471.90 nm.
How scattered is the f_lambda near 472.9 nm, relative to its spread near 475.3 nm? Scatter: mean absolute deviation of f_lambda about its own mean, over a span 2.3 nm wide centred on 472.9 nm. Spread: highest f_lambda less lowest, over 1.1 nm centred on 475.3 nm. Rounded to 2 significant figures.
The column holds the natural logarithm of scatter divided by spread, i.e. -1.3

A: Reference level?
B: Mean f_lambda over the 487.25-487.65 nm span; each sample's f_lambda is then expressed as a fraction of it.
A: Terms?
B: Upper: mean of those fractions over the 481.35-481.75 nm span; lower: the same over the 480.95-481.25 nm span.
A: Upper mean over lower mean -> 0.99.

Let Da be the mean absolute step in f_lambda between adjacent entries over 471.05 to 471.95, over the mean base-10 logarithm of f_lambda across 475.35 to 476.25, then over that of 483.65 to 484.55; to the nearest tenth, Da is 1.2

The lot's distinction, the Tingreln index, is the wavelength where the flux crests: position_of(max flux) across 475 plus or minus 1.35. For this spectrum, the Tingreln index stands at 475.10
